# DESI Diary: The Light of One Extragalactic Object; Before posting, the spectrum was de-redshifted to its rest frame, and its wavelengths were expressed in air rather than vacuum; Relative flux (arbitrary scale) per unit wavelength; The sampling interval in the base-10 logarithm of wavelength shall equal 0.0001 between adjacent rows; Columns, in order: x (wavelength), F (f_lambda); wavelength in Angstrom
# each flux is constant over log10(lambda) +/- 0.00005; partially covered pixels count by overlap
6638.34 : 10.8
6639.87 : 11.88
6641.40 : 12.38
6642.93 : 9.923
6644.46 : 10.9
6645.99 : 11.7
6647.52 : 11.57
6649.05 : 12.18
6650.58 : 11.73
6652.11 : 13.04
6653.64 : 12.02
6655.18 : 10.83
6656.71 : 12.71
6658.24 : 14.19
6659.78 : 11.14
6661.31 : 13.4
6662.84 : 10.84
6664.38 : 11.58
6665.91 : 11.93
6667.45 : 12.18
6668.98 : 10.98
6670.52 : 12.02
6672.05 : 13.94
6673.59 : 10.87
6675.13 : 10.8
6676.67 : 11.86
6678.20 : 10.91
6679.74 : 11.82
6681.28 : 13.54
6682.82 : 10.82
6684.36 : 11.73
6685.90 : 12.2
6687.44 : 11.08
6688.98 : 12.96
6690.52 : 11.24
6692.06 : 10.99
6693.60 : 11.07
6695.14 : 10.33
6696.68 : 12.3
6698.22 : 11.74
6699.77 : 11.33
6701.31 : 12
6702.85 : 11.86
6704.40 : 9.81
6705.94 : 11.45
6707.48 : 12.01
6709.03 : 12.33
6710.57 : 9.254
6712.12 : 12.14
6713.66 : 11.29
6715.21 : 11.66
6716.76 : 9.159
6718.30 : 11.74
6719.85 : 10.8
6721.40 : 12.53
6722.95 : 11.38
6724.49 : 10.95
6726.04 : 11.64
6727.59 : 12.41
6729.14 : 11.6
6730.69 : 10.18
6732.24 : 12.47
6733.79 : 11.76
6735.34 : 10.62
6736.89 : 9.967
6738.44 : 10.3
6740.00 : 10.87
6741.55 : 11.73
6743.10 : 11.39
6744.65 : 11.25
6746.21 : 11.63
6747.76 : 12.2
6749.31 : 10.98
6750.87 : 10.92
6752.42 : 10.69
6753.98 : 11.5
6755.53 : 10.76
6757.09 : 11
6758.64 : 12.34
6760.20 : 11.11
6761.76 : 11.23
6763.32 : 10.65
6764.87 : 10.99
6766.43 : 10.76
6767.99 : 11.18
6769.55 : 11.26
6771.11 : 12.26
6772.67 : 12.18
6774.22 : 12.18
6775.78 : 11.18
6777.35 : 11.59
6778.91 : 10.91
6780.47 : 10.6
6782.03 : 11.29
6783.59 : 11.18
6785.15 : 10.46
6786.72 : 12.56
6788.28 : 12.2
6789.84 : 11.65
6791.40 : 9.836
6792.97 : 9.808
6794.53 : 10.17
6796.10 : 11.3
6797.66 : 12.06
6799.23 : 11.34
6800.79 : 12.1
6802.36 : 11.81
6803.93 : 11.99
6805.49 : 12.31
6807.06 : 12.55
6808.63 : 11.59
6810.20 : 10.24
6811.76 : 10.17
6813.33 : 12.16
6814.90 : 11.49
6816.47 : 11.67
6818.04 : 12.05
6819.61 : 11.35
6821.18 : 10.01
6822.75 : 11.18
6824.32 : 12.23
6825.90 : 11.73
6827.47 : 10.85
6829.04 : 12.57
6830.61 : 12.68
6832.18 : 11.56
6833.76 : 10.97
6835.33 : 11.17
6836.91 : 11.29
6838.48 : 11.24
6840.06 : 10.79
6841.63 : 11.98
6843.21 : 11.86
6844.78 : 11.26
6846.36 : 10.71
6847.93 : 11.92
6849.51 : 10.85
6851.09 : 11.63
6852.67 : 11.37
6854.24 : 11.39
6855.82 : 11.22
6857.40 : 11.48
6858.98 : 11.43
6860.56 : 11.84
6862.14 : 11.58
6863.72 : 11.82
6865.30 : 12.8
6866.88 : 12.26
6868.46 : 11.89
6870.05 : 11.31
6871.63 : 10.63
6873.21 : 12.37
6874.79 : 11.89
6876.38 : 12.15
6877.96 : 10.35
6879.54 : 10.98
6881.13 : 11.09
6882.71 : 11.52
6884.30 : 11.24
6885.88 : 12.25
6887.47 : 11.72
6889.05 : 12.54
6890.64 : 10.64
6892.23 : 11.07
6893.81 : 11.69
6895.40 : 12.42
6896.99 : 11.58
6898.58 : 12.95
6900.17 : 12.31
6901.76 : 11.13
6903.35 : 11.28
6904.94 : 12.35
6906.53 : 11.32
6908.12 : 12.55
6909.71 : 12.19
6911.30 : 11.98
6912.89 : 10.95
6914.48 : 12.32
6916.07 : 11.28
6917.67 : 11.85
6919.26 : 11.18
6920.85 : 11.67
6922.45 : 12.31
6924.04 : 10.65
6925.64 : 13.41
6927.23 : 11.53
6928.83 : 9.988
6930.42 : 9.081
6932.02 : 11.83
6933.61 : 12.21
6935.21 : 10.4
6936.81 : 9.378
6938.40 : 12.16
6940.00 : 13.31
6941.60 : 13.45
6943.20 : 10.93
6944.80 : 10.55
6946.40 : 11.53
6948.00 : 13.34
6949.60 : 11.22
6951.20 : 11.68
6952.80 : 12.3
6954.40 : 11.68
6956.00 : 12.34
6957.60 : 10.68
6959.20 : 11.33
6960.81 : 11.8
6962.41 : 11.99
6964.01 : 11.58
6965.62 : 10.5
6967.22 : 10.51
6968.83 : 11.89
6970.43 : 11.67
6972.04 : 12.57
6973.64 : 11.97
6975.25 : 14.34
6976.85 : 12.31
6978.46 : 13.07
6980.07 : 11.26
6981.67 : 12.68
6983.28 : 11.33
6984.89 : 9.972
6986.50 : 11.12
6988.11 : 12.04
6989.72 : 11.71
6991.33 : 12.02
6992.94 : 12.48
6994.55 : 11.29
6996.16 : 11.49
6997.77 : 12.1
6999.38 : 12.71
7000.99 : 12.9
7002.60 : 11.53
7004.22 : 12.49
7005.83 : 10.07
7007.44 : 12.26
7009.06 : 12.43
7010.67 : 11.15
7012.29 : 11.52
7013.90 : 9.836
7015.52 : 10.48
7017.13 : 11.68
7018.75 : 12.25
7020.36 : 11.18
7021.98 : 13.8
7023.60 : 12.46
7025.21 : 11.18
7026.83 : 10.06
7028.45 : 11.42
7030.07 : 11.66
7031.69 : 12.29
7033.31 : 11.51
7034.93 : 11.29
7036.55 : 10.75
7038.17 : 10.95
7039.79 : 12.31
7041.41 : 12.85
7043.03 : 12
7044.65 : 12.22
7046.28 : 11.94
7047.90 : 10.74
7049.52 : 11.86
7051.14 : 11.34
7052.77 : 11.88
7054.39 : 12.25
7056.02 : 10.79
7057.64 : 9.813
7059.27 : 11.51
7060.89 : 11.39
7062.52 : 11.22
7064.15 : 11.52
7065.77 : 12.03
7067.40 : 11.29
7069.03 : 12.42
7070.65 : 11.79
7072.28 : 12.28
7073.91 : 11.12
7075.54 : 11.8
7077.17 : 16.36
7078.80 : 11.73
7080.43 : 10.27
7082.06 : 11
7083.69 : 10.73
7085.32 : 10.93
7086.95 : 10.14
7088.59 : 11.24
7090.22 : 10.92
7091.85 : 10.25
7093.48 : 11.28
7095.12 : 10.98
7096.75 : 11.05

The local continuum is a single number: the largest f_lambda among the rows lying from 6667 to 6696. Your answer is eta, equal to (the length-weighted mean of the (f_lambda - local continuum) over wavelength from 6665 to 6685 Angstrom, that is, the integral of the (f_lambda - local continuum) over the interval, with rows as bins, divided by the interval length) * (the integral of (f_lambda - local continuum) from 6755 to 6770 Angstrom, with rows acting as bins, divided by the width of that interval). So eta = 6.0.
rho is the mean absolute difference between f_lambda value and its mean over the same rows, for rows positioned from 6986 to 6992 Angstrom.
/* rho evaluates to 0.3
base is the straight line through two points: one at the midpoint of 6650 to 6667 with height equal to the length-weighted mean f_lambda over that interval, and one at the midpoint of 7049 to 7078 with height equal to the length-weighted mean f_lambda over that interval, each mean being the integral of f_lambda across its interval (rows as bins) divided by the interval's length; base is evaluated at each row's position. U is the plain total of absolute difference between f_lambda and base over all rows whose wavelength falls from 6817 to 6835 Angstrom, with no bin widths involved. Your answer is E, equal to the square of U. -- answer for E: 62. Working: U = 8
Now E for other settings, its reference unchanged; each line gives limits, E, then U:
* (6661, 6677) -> 85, 9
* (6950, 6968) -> 40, 6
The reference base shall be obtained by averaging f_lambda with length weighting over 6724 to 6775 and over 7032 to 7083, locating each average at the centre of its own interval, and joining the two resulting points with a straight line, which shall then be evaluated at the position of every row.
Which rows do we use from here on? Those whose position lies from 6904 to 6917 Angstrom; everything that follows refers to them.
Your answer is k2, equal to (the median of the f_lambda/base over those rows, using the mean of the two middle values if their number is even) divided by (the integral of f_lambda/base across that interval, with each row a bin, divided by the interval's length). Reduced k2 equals 1.019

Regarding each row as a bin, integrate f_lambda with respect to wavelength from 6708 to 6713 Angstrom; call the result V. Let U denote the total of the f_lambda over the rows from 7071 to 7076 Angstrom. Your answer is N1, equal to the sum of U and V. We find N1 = 92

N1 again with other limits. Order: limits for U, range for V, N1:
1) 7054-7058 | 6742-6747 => 90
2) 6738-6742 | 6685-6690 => 93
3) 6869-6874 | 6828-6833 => 95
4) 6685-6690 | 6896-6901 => 98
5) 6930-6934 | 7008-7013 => 92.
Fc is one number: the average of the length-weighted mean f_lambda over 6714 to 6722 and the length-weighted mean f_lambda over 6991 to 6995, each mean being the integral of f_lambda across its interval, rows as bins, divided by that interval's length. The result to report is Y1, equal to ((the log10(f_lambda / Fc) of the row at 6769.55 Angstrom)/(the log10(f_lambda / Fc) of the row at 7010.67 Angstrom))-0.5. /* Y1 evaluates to 0.2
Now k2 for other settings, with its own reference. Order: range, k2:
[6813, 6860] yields 0.993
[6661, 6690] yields 0.998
